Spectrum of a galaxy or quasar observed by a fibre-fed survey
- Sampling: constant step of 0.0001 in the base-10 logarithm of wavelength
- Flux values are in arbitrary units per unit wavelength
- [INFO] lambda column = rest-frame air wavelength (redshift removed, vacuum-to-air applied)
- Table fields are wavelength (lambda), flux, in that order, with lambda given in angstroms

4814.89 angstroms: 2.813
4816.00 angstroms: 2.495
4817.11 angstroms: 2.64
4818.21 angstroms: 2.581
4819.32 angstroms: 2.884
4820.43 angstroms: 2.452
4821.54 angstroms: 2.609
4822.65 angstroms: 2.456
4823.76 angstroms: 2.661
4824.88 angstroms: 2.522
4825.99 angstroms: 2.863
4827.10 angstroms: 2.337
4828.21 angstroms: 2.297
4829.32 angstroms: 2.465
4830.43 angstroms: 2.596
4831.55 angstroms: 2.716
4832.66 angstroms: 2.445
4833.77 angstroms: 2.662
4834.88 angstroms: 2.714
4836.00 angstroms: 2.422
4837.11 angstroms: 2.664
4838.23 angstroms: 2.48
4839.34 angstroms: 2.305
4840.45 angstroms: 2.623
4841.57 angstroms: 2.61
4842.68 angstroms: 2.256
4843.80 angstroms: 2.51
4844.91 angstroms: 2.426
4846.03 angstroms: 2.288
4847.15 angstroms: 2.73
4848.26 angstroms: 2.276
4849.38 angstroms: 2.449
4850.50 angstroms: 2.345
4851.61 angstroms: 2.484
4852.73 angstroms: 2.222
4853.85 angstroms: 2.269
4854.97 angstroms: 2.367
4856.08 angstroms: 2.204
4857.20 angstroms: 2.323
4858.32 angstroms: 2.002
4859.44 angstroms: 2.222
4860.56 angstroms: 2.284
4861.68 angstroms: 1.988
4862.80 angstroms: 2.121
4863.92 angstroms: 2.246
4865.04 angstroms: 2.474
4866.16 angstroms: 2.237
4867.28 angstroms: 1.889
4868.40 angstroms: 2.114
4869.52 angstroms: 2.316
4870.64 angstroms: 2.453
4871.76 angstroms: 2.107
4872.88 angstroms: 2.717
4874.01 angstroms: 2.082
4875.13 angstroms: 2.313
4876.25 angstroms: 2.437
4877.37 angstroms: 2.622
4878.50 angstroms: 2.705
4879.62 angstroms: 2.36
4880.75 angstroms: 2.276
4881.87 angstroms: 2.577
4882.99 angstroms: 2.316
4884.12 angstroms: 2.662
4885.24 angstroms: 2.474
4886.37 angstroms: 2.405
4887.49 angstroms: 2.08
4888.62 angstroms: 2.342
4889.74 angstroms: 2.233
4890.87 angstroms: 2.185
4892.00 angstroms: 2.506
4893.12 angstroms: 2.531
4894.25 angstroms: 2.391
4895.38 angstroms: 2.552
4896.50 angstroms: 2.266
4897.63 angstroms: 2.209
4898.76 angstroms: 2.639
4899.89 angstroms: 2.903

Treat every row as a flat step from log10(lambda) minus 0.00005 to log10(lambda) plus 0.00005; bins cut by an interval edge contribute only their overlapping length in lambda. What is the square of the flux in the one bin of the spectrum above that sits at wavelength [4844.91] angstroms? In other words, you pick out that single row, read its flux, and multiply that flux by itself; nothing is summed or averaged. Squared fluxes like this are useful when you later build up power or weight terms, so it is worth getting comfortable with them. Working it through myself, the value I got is 5.9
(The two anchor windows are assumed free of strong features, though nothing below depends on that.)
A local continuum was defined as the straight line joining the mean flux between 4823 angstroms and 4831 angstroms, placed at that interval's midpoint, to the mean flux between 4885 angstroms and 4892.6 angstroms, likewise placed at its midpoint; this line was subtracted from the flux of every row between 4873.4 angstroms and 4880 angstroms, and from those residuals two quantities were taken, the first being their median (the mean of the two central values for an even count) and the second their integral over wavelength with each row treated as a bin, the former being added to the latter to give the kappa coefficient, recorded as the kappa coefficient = 0.5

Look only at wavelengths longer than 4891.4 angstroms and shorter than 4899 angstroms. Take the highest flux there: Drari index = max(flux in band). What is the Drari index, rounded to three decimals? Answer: 2.639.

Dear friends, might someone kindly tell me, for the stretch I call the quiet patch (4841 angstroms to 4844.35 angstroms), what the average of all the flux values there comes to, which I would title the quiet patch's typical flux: 2.46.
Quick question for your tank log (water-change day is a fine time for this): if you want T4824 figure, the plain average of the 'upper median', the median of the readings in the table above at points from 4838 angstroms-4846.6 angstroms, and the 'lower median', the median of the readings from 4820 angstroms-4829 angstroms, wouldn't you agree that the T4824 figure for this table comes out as 2.47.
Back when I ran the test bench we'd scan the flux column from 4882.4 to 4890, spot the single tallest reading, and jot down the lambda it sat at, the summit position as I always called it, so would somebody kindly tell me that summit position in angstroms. 4884.12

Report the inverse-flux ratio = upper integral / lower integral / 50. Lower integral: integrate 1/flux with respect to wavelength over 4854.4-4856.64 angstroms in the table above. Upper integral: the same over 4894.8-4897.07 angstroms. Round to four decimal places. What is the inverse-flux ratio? 0.0192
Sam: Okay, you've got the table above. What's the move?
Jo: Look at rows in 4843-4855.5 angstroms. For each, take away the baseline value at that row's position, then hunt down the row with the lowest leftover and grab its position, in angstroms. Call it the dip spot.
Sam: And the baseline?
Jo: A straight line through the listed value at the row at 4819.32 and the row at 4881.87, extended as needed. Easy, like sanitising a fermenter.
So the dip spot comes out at 4852.73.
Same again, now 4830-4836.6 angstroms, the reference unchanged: 4836.00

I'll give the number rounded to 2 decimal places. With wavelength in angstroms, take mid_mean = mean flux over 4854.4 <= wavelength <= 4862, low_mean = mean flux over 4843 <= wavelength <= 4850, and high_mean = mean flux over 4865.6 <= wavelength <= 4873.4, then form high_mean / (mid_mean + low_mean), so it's 0.49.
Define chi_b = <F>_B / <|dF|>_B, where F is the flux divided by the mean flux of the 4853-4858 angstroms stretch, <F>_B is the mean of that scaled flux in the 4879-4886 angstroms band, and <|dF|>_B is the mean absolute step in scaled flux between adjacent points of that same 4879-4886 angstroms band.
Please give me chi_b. 10.4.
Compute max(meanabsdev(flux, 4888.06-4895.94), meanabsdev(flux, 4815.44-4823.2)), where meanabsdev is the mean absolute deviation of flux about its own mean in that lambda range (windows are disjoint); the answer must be 0.118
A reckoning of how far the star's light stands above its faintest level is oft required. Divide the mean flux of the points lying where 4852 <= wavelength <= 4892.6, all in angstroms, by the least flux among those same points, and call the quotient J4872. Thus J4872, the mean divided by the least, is 1.22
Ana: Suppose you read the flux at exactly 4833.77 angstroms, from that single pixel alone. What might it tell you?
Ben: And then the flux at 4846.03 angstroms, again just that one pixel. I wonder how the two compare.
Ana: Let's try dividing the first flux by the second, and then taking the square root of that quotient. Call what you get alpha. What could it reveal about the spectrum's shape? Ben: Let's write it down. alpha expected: 1.08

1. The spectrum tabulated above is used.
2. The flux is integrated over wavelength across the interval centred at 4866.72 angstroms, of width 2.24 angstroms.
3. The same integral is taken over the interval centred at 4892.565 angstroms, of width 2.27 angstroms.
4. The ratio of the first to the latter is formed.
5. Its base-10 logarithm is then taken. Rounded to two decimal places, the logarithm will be -0.09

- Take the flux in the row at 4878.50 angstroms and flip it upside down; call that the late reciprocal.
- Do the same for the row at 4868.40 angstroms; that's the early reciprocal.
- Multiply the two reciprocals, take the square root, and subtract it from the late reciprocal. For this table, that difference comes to -0.05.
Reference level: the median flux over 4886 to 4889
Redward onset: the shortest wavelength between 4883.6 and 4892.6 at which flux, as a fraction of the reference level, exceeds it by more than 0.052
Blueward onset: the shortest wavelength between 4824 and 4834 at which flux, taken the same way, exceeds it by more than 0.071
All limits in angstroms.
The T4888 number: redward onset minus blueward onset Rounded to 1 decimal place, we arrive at 59.2 angstroms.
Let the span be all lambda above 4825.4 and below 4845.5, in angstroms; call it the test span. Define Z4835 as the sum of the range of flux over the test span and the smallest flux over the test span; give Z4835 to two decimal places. 2.86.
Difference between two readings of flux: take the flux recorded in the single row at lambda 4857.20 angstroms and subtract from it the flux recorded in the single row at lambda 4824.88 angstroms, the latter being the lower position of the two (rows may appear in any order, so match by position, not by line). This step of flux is -0.20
